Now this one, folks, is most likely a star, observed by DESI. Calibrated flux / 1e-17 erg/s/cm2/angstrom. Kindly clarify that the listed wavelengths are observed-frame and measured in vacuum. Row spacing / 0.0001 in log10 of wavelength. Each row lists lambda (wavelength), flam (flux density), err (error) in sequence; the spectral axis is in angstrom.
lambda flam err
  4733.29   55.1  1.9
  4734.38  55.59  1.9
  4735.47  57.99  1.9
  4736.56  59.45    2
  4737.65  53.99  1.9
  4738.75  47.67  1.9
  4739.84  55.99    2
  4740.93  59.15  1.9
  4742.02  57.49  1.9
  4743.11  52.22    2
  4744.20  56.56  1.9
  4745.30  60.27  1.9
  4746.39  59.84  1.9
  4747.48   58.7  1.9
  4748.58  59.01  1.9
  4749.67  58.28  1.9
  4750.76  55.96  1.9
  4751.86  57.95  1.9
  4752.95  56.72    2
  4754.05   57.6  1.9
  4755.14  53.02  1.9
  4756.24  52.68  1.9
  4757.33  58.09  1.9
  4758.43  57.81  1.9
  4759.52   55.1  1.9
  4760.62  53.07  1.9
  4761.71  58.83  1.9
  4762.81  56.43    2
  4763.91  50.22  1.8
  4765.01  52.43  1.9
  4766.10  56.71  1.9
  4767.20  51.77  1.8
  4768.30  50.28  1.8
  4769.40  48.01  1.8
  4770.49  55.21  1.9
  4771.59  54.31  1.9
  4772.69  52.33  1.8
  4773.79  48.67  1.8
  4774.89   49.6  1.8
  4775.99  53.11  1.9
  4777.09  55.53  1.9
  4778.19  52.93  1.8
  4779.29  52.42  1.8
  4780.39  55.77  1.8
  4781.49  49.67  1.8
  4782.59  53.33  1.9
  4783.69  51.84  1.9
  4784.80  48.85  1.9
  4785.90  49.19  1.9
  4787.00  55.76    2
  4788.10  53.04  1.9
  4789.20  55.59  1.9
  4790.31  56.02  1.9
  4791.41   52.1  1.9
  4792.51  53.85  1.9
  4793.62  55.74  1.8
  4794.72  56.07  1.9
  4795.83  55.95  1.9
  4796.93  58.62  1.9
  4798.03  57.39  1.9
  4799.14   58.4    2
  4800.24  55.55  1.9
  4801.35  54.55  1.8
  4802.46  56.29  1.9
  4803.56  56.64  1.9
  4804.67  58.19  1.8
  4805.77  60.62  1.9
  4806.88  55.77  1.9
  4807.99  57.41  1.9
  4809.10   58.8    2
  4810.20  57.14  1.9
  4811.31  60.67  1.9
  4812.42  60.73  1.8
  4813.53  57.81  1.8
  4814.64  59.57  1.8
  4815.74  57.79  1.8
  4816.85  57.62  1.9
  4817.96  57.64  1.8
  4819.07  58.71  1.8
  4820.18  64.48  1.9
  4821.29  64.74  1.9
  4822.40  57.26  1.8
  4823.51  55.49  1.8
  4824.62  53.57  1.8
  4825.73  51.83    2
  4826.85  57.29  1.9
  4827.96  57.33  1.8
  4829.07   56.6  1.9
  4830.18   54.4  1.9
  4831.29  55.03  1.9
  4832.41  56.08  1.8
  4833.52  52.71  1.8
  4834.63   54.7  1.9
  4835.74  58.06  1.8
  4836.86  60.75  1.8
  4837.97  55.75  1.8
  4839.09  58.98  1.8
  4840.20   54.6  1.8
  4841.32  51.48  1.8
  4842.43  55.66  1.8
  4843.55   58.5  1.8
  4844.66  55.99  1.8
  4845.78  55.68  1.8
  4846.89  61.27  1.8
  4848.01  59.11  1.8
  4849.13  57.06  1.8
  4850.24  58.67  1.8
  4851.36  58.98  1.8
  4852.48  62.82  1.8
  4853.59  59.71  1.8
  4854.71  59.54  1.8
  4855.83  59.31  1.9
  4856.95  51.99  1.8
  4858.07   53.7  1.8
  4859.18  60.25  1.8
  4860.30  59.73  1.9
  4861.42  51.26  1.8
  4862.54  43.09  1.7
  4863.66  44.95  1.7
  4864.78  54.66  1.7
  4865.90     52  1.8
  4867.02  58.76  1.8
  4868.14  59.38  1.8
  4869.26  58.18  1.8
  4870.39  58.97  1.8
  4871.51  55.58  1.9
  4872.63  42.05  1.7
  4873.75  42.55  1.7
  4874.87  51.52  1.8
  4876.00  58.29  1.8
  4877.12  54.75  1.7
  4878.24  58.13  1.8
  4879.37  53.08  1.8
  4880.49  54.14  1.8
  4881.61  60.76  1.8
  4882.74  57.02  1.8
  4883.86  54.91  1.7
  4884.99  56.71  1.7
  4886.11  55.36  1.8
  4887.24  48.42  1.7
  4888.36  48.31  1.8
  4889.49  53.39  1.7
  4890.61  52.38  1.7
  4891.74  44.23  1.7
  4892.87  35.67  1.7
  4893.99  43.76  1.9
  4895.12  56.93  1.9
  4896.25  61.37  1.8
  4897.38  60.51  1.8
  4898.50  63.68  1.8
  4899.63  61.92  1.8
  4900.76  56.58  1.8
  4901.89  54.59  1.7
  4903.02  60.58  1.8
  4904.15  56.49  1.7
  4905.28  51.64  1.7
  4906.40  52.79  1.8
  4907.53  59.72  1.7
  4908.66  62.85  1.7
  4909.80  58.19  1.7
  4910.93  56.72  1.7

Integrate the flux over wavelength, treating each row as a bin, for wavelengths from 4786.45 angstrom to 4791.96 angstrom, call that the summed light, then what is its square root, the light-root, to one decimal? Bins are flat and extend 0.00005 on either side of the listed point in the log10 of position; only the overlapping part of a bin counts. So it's 17.3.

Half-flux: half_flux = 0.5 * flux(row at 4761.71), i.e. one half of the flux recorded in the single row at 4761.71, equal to 29.4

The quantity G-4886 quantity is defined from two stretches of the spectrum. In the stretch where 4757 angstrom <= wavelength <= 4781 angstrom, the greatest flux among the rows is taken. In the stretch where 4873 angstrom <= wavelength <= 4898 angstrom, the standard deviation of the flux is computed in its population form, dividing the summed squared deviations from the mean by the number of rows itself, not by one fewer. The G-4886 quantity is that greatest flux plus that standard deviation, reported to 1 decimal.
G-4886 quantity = 65.3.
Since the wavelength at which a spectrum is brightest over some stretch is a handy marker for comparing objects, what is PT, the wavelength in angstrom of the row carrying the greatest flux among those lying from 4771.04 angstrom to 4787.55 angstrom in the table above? 4780.39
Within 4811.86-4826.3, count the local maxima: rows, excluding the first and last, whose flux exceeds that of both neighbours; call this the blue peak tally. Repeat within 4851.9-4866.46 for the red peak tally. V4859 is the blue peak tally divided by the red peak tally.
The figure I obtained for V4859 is 1.0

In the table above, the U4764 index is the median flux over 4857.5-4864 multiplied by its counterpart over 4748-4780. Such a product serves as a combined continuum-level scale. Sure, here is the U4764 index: 2850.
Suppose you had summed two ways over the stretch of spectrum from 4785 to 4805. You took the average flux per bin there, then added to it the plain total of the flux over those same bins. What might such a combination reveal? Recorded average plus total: 1054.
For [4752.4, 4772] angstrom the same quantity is 1033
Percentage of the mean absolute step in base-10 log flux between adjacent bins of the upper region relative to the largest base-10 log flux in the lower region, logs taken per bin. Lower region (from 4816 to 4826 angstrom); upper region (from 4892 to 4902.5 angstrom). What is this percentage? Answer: 2.3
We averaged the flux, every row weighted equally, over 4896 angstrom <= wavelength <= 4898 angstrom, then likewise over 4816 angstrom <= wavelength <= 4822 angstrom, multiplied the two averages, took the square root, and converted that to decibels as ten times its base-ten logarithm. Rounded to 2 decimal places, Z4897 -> 17.84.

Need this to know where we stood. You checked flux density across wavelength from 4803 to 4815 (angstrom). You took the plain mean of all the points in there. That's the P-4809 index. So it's 58.5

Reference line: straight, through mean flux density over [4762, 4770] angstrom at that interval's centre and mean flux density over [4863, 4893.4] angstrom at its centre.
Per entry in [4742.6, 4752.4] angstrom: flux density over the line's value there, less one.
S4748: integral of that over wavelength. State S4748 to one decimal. 1.0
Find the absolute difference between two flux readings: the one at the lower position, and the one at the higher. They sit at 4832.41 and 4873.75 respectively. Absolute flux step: 14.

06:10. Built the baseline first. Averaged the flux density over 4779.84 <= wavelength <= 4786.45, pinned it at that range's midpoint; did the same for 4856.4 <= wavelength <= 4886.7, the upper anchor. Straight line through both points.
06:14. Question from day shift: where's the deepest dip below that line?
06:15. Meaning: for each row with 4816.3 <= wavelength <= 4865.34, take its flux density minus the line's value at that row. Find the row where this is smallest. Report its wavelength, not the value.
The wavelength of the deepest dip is 4862.54 angstrom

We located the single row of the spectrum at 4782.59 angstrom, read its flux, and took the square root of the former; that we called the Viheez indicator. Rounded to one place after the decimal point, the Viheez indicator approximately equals 7.3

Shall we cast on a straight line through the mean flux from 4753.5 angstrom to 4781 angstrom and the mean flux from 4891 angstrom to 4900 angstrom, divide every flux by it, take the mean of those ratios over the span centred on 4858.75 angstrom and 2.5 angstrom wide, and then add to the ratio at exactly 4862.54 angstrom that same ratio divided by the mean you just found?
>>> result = 1.56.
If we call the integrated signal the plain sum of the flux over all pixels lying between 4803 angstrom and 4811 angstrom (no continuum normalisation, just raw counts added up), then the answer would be 405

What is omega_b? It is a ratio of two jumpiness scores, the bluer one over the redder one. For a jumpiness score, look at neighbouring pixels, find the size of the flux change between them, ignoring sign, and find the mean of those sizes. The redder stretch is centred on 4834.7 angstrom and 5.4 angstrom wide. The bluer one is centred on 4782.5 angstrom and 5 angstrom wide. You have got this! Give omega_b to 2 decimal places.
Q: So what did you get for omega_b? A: 1.25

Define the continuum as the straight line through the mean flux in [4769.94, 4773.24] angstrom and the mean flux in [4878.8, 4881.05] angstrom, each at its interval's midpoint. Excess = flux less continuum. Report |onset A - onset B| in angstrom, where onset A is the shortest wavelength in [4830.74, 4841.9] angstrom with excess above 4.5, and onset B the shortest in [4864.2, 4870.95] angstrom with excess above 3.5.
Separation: 30.2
